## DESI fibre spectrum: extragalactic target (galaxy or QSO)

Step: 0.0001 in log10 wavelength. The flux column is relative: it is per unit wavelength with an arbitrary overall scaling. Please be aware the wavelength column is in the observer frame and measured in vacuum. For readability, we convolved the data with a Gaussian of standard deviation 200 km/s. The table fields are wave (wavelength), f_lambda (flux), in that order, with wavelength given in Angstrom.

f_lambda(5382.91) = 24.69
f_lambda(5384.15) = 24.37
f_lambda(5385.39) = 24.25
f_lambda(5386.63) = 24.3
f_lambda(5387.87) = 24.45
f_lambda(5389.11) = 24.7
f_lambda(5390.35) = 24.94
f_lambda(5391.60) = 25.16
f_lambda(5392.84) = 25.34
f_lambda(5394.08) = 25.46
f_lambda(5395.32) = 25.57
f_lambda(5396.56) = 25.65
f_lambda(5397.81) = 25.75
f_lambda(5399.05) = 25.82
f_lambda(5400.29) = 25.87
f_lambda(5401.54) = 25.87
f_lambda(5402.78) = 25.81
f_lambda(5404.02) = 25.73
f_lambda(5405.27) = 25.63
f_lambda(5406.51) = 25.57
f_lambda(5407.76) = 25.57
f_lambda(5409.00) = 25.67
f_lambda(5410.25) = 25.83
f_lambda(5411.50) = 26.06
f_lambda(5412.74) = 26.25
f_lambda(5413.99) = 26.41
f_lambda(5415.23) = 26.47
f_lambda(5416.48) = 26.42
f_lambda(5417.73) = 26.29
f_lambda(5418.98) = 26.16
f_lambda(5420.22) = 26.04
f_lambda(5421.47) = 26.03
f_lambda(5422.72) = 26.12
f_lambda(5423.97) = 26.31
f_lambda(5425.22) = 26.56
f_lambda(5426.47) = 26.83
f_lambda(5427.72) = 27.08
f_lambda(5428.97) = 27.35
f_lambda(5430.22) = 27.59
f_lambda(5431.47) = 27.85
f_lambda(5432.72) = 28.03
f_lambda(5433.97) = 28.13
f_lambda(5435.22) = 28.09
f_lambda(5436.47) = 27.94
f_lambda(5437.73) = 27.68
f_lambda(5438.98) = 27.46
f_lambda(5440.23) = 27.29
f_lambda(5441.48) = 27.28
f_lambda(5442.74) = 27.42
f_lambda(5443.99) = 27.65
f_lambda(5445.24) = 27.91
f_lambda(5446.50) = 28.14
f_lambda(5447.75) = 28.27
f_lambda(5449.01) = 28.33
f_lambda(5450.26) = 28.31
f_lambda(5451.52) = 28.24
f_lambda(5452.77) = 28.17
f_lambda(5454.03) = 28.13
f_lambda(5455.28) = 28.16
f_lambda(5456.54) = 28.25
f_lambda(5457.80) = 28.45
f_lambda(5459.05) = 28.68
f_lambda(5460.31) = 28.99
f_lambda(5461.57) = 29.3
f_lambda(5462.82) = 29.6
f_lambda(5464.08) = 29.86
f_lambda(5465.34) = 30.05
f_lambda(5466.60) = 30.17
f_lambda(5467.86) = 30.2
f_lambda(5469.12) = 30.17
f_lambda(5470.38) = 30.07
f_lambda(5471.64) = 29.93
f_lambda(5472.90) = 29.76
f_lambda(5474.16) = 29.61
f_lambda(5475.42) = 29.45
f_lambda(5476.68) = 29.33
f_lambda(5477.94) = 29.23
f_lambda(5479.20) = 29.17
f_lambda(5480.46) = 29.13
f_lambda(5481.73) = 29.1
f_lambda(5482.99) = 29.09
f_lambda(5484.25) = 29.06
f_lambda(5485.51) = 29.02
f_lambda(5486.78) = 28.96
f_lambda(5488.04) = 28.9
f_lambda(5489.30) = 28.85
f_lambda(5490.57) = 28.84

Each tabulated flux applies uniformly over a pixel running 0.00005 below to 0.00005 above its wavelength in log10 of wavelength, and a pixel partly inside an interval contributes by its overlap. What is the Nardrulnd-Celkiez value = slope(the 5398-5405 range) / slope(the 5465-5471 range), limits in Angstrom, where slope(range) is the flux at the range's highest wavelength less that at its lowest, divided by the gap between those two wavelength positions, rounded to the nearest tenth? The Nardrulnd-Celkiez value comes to -4.6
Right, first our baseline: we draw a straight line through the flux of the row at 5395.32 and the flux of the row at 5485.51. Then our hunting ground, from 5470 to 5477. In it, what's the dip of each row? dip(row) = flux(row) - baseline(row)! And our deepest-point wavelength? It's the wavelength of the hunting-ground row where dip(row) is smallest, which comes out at 5476.68 Angstrom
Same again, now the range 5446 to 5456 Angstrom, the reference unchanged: 5455.28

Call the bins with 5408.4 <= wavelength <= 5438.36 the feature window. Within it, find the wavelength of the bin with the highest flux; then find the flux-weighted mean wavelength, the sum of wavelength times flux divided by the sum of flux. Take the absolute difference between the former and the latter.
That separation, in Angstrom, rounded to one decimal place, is 10.4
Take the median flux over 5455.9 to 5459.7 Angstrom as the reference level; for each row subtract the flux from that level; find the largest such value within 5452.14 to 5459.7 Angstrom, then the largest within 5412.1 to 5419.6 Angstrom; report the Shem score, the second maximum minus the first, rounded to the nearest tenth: 2.0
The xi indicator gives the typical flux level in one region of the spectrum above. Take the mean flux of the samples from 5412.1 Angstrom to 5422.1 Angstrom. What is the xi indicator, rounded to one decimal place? 26.3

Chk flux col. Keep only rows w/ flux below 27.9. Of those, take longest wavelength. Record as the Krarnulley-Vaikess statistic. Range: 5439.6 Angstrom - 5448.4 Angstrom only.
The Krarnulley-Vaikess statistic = 5443.99 Angstrom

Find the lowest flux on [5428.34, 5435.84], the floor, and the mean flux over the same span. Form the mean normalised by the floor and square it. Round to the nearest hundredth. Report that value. 1.04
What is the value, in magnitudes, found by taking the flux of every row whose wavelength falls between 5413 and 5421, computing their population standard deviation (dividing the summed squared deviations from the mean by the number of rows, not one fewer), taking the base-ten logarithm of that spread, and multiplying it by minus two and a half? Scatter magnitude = 2.03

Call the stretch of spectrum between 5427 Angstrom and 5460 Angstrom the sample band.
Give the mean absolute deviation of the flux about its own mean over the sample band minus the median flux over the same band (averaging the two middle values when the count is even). -27.7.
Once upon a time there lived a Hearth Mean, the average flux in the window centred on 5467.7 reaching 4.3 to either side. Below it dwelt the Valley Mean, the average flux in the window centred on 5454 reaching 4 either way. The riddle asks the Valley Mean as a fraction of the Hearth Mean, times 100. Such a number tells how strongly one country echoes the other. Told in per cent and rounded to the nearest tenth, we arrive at 93.9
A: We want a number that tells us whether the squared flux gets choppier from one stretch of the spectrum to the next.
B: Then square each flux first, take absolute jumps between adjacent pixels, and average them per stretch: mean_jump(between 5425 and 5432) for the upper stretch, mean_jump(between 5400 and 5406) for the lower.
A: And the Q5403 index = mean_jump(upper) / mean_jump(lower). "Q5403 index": 5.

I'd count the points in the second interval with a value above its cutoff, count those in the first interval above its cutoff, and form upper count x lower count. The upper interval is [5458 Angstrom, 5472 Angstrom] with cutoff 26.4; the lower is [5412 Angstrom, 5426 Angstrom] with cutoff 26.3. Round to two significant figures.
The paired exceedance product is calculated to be 55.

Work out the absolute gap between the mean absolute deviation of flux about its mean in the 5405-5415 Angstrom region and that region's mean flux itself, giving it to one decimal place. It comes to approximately 25.6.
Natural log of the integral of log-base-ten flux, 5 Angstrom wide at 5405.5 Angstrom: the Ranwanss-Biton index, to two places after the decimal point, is 1.95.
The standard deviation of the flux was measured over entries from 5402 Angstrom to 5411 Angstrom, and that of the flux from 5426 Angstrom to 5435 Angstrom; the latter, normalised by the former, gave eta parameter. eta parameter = 4.6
